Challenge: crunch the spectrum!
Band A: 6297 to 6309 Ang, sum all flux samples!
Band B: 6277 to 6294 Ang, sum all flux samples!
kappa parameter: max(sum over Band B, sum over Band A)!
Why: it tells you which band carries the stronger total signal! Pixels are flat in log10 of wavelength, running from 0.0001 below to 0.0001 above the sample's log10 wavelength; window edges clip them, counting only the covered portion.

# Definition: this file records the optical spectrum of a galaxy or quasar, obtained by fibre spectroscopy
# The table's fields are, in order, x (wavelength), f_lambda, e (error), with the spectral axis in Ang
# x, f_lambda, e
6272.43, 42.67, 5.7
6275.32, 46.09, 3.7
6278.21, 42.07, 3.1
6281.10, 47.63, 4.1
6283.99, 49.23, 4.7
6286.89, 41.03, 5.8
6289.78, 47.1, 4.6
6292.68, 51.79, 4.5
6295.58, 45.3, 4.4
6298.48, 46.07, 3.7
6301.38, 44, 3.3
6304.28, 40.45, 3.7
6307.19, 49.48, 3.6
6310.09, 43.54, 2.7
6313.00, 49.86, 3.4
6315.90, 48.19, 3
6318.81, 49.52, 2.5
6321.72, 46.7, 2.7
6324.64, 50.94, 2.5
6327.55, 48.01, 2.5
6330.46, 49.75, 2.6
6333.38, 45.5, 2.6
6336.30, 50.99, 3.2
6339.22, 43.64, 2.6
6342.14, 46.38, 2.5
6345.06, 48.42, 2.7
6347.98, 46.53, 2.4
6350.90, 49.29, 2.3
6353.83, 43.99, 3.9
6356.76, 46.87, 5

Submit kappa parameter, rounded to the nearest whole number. 279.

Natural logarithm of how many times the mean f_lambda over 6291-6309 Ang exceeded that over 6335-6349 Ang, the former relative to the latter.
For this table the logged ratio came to -0.022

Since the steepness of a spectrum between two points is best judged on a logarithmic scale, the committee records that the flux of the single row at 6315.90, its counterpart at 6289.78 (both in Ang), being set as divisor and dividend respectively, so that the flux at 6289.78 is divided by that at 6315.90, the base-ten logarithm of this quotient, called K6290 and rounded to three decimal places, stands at -0.010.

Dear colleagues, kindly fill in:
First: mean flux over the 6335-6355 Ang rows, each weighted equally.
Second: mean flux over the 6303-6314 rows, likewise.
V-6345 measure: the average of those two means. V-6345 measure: 46.4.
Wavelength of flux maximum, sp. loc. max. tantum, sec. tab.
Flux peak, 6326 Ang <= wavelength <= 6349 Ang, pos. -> 6336.30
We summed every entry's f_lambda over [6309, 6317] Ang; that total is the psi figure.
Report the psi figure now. 142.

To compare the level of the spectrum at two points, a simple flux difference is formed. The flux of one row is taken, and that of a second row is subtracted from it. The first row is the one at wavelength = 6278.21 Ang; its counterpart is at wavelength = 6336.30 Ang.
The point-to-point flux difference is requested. -9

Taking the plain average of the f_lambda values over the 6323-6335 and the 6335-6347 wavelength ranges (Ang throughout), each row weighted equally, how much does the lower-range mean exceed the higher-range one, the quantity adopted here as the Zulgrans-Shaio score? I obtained 1.2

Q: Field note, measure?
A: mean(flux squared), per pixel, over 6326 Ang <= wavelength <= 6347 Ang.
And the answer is 2264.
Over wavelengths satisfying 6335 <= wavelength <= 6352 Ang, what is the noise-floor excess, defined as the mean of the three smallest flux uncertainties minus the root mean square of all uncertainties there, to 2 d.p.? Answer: -0.23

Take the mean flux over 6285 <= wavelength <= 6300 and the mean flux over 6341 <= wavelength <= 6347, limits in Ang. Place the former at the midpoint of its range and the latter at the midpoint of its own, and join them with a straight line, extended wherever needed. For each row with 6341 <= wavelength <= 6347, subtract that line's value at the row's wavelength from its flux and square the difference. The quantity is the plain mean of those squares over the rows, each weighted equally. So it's 1.0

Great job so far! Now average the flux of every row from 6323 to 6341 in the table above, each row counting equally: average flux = 48.1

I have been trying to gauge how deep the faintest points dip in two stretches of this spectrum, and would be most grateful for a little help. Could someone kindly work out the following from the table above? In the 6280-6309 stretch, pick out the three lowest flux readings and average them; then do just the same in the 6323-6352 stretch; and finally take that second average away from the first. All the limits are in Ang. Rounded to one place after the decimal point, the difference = -3.3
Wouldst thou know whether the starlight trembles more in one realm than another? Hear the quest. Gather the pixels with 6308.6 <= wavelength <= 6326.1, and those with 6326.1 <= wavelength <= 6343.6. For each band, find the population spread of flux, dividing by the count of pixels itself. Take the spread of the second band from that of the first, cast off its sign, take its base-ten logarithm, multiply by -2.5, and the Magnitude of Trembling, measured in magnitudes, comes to 3.2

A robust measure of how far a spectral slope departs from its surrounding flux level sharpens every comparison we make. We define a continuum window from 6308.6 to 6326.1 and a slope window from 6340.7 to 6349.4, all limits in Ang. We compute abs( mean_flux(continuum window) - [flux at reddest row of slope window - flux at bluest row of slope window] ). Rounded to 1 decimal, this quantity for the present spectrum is 48.0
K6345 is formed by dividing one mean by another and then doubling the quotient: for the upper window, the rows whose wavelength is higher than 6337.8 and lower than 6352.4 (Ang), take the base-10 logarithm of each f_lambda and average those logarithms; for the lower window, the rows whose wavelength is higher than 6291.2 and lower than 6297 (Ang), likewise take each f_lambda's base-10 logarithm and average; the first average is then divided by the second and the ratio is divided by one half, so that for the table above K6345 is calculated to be 1.98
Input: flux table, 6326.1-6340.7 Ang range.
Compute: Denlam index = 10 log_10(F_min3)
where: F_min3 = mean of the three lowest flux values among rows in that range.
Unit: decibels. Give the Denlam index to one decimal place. 16.6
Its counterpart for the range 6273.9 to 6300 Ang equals 16.3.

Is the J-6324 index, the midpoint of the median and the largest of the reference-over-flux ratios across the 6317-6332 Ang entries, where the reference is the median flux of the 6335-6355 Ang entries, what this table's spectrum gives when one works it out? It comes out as 0.97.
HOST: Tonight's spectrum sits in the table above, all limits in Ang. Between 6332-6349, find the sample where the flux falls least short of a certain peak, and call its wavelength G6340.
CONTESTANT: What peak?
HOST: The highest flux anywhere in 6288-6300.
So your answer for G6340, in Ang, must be 6336.30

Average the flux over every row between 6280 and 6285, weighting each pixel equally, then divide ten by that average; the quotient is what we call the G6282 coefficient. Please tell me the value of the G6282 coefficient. 0.206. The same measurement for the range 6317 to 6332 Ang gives 0.204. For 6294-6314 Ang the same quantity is 0.220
